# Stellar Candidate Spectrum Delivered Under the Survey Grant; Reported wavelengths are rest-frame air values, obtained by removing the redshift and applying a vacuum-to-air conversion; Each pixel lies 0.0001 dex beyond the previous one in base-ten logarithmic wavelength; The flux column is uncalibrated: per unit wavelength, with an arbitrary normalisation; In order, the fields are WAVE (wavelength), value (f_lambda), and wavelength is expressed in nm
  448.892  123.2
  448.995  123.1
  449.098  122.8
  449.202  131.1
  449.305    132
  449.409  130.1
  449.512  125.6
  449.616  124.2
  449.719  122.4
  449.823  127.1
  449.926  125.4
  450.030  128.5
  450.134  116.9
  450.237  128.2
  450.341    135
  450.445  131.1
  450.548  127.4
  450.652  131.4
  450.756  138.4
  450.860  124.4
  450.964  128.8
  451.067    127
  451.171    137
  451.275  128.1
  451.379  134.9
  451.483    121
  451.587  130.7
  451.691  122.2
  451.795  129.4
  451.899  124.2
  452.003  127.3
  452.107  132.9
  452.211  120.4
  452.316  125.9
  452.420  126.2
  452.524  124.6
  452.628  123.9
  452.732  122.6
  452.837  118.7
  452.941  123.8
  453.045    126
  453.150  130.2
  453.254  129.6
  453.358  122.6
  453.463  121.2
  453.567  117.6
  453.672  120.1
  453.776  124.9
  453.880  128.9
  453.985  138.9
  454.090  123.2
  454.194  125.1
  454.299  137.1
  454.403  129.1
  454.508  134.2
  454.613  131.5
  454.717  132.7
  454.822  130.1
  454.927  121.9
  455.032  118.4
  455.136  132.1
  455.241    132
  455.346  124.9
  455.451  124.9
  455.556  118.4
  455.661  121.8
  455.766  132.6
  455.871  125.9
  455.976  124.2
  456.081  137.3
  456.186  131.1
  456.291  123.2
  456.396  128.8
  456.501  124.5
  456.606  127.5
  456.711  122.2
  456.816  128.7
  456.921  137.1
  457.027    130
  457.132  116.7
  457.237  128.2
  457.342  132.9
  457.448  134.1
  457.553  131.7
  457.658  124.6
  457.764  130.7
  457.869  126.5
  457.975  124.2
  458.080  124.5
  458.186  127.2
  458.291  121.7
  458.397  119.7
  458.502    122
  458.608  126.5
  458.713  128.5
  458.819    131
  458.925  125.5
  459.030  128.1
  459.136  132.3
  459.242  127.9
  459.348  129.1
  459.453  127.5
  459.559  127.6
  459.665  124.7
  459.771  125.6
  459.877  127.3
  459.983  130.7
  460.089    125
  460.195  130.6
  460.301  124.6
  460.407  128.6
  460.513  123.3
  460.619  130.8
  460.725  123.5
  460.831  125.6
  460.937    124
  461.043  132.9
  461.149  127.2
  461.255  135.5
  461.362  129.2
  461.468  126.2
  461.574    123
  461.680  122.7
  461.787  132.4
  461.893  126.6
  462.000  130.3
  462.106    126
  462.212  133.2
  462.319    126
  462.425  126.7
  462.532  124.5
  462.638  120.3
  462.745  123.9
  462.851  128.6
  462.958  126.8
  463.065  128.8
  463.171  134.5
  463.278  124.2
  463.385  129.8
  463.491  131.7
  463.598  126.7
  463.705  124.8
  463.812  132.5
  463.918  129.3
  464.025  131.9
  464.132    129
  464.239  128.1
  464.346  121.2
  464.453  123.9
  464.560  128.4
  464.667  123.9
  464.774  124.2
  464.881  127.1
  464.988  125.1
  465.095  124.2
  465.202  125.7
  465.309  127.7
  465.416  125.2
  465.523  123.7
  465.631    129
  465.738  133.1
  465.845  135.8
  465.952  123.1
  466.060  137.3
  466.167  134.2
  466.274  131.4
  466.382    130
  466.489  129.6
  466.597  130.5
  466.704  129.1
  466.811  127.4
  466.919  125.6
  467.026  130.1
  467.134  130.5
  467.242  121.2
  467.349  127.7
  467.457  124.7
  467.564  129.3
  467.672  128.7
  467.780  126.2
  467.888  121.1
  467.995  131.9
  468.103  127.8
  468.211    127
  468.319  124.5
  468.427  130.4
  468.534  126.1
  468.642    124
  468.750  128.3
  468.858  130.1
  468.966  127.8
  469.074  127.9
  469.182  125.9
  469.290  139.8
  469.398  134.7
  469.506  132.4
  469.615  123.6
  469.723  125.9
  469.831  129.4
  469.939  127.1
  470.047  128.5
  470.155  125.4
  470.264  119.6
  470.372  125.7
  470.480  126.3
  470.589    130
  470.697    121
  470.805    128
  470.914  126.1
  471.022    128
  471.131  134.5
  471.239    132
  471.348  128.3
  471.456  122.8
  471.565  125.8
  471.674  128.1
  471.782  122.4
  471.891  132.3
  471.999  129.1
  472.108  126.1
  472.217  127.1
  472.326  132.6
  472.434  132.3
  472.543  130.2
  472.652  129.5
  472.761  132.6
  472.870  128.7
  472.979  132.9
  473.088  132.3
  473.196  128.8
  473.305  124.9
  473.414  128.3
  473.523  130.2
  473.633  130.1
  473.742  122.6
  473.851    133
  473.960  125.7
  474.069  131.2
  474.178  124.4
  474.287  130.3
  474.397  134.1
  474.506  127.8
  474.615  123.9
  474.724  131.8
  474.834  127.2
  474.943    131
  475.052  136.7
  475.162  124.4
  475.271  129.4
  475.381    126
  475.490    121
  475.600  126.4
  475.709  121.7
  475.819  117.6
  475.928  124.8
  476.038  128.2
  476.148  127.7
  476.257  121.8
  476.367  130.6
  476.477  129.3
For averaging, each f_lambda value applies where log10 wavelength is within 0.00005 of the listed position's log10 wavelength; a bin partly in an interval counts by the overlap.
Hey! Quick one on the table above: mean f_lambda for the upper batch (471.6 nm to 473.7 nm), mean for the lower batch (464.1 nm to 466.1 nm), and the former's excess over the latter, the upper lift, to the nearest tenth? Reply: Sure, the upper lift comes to 2.3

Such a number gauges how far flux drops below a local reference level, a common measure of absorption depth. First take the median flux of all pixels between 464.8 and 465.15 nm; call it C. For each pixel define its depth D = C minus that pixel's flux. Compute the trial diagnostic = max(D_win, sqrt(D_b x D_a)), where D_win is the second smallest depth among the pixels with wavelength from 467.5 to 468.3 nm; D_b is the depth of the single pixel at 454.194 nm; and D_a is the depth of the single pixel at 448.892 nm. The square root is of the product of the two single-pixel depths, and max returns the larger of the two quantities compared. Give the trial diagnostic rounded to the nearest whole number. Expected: 0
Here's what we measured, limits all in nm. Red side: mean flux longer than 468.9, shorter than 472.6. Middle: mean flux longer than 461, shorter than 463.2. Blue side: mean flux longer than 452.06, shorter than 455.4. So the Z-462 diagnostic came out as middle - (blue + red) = -127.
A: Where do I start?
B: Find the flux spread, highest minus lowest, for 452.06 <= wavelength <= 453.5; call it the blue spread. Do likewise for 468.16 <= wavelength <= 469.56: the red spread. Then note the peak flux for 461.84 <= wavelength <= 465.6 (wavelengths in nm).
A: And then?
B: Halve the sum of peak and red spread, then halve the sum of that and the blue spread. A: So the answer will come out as 45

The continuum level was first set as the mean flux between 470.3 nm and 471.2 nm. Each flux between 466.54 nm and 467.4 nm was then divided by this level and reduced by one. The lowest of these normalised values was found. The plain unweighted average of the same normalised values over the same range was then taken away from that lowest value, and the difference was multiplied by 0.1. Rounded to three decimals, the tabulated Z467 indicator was -0.005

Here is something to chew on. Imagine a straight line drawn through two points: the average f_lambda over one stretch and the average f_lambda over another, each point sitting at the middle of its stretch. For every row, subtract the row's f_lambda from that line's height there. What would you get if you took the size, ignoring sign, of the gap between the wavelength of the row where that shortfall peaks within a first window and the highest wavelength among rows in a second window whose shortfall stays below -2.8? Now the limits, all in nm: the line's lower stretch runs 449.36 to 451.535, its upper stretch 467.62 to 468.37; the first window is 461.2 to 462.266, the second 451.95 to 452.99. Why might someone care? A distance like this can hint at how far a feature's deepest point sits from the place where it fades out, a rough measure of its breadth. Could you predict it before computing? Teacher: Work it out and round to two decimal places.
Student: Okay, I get 9.57 nm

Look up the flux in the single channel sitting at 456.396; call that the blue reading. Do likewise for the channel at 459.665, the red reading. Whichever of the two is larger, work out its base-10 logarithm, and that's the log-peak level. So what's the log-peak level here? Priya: 2.11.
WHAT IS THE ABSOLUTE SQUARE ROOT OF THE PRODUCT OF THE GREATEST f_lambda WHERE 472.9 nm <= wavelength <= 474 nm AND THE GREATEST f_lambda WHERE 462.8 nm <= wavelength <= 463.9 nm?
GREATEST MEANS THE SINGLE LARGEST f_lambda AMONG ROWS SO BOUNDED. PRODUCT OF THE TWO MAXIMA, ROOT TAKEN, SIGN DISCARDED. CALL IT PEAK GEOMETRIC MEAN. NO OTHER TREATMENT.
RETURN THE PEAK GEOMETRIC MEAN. 134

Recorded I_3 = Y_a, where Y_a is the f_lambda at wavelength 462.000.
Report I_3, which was 130.3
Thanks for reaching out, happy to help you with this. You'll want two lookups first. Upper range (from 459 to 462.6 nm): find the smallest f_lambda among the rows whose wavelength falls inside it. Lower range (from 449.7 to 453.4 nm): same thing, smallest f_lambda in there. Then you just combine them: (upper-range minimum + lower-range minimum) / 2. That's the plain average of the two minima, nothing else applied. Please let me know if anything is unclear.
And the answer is 120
